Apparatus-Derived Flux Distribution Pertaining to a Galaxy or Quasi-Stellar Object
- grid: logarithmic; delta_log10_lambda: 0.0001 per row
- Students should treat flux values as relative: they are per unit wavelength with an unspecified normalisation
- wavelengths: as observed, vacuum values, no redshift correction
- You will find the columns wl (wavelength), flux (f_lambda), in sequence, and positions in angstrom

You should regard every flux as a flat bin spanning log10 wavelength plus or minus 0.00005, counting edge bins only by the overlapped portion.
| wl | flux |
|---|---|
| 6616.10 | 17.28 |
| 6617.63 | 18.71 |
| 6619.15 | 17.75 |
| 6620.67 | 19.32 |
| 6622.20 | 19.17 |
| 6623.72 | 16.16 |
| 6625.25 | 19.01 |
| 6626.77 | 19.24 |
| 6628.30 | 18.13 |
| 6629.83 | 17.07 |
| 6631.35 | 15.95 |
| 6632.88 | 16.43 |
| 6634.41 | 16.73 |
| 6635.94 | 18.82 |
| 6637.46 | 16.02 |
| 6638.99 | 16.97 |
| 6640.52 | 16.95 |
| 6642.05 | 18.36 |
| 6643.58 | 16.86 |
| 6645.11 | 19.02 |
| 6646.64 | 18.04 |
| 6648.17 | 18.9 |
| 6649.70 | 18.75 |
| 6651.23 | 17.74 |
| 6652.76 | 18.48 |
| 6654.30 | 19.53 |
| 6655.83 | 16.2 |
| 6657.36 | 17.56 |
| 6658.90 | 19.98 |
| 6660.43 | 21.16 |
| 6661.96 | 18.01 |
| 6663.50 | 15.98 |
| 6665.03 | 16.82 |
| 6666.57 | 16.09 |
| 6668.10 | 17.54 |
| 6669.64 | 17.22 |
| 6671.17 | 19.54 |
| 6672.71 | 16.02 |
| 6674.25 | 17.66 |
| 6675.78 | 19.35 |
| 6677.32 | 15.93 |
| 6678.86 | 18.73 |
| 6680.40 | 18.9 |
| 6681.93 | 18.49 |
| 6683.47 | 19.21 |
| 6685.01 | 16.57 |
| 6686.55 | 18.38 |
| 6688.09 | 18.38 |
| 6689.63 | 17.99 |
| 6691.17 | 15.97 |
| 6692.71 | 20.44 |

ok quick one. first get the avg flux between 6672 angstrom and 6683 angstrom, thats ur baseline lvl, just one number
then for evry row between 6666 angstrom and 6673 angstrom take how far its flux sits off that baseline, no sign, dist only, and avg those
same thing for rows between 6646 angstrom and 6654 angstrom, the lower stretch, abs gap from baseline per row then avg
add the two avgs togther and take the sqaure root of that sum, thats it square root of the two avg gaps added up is 1.35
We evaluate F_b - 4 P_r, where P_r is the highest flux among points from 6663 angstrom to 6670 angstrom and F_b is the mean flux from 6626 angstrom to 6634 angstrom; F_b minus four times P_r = -52.8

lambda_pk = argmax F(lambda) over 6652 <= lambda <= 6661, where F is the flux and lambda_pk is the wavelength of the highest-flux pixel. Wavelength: 6660.43 angstrom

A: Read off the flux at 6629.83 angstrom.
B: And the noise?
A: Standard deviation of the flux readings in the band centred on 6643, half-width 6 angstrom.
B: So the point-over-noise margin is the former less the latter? 16.0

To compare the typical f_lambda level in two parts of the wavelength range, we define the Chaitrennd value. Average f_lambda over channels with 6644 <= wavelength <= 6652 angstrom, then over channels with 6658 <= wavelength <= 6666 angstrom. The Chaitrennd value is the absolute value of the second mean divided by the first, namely 0.99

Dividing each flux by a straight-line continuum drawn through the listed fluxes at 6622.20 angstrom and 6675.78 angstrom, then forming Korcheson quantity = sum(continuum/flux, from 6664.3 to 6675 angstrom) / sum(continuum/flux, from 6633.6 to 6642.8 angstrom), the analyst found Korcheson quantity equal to 1.2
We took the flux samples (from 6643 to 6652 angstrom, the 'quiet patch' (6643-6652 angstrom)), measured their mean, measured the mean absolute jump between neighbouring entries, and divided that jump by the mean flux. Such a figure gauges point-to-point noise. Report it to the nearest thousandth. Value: 0.057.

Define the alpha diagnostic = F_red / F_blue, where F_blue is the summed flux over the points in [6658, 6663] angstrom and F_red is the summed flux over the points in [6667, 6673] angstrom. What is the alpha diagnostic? 1.2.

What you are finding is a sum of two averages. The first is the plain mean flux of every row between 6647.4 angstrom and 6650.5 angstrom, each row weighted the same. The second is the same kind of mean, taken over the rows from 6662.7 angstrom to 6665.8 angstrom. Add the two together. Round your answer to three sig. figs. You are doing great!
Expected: 35.2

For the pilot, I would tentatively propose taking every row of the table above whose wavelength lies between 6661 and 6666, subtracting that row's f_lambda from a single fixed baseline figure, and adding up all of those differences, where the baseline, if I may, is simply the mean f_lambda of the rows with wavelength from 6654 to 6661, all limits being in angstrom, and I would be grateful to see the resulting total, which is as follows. 6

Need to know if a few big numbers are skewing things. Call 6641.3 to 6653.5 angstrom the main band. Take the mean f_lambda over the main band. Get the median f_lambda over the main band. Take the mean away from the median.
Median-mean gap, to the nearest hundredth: 0.15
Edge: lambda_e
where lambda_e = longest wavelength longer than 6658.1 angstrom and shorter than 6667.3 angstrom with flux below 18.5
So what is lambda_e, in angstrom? 6666.57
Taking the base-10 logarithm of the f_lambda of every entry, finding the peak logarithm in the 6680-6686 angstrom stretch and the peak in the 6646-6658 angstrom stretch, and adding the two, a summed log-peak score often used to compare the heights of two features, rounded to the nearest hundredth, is 2.57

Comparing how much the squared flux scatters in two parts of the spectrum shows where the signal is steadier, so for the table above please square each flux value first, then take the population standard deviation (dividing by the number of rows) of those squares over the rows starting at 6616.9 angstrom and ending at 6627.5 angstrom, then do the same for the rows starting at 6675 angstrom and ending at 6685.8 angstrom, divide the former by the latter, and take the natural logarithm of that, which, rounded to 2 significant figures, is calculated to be -0.15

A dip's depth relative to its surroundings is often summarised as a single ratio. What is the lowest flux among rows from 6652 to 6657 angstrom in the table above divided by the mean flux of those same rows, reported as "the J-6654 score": 0.90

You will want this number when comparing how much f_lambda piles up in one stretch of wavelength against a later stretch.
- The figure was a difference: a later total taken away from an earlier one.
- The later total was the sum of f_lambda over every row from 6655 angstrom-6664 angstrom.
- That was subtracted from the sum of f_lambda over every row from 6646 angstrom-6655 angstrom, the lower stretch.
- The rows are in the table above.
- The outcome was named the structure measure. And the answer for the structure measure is 3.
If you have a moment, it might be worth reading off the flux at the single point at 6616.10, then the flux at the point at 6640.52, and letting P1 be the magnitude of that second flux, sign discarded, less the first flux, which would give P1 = -0.3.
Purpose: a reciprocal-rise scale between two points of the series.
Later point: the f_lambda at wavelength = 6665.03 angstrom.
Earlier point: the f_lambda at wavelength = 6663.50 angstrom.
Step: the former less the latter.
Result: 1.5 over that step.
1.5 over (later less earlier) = 1.8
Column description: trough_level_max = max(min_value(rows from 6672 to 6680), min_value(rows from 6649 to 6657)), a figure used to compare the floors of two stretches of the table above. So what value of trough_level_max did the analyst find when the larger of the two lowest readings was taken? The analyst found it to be 16.2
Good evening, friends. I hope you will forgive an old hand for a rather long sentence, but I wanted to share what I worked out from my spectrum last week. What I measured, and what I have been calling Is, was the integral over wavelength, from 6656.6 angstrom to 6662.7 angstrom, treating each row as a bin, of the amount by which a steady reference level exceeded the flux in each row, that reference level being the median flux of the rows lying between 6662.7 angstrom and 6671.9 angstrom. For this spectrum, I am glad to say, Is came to -13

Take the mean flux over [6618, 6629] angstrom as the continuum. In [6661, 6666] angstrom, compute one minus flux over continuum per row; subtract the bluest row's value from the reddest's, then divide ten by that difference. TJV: 155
